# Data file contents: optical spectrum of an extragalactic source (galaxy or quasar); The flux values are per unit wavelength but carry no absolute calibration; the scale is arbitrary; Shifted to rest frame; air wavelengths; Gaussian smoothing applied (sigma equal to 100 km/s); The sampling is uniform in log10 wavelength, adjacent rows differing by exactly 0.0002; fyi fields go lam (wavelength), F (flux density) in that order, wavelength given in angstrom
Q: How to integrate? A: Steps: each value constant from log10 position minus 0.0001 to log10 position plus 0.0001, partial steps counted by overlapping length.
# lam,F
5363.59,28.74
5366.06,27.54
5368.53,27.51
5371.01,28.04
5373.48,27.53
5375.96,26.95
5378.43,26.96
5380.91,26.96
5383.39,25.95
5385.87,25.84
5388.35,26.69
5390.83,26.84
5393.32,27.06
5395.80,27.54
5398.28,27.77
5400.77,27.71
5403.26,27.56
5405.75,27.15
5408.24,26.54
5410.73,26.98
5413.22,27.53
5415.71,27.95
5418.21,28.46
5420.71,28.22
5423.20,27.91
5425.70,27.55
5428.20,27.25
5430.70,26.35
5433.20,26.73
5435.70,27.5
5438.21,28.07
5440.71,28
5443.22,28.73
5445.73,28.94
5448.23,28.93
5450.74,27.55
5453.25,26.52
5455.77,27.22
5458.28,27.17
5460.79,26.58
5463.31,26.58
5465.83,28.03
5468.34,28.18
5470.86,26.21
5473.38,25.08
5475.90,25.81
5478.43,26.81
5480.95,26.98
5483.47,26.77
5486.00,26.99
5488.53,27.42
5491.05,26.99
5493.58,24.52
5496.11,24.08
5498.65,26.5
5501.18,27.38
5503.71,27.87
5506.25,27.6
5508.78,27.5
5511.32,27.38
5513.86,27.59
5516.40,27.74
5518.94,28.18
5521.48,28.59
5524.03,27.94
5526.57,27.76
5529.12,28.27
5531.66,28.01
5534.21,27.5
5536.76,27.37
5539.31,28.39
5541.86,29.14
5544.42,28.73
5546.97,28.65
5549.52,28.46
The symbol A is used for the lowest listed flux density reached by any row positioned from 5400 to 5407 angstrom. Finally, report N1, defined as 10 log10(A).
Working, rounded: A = 27.15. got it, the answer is 14.34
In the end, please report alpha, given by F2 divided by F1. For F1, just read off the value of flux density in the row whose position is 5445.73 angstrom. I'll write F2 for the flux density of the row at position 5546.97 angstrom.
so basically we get 0.99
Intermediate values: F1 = 28.94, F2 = 28.65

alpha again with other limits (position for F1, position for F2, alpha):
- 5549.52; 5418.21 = 1.00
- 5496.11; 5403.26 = 1.14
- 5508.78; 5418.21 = 1.03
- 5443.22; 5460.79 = 0.93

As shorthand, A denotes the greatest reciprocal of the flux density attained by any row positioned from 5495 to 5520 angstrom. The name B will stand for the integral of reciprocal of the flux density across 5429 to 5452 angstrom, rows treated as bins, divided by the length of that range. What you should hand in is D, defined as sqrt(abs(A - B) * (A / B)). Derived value 0.08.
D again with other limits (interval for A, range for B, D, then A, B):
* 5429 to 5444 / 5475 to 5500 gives 0.01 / 0.0380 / 0.0381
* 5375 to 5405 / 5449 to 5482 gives 0.04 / 0.0387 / 0.0373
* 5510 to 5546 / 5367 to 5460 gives 0.00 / 0.0365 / 0.0365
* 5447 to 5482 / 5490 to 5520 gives 0.05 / 0.0399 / 0.0372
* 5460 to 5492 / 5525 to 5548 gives 0.07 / 0.0399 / 0.0355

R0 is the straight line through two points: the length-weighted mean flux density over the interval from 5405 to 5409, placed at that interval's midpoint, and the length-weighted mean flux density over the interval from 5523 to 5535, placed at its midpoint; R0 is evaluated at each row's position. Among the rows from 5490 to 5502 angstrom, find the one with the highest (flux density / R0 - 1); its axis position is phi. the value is 5501.18 angstrom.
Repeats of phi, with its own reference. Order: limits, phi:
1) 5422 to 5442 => 5438.21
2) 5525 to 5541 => 5539.31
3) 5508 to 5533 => 5521.48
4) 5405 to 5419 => 5418.21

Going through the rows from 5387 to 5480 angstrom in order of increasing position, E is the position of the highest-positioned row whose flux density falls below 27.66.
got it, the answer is 5478.43 angstrom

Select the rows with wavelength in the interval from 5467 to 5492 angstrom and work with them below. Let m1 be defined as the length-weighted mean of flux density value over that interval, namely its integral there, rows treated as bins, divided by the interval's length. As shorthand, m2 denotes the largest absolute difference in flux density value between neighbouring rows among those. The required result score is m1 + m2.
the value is 28.7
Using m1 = 26.74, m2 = 2.0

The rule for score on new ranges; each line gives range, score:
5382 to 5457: 28.8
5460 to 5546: 29.7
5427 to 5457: 29.0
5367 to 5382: 27.9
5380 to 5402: 27.9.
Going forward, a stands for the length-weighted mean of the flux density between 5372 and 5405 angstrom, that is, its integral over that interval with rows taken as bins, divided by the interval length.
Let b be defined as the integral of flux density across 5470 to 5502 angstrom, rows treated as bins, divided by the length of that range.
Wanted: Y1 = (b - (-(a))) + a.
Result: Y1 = 80.3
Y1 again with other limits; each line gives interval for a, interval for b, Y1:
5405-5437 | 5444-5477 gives 82.0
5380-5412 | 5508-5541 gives 81.8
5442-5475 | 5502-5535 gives 82.5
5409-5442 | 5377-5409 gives 82.1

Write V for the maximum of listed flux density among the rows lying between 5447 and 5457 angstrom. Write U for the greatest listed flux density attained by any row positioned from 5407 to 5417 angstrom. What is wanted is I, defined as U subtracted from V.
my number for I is 1.0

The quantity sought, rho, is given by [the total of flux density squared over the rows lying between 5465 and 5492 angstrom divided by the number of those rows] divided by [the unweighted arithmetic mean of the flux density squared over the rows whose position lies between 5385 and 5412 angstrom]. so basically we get 0.98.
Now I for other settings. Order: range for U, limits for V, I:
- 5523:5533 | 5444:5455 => 0.7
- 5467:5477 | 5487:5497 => -0.8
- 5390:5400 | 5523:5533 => 0.5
